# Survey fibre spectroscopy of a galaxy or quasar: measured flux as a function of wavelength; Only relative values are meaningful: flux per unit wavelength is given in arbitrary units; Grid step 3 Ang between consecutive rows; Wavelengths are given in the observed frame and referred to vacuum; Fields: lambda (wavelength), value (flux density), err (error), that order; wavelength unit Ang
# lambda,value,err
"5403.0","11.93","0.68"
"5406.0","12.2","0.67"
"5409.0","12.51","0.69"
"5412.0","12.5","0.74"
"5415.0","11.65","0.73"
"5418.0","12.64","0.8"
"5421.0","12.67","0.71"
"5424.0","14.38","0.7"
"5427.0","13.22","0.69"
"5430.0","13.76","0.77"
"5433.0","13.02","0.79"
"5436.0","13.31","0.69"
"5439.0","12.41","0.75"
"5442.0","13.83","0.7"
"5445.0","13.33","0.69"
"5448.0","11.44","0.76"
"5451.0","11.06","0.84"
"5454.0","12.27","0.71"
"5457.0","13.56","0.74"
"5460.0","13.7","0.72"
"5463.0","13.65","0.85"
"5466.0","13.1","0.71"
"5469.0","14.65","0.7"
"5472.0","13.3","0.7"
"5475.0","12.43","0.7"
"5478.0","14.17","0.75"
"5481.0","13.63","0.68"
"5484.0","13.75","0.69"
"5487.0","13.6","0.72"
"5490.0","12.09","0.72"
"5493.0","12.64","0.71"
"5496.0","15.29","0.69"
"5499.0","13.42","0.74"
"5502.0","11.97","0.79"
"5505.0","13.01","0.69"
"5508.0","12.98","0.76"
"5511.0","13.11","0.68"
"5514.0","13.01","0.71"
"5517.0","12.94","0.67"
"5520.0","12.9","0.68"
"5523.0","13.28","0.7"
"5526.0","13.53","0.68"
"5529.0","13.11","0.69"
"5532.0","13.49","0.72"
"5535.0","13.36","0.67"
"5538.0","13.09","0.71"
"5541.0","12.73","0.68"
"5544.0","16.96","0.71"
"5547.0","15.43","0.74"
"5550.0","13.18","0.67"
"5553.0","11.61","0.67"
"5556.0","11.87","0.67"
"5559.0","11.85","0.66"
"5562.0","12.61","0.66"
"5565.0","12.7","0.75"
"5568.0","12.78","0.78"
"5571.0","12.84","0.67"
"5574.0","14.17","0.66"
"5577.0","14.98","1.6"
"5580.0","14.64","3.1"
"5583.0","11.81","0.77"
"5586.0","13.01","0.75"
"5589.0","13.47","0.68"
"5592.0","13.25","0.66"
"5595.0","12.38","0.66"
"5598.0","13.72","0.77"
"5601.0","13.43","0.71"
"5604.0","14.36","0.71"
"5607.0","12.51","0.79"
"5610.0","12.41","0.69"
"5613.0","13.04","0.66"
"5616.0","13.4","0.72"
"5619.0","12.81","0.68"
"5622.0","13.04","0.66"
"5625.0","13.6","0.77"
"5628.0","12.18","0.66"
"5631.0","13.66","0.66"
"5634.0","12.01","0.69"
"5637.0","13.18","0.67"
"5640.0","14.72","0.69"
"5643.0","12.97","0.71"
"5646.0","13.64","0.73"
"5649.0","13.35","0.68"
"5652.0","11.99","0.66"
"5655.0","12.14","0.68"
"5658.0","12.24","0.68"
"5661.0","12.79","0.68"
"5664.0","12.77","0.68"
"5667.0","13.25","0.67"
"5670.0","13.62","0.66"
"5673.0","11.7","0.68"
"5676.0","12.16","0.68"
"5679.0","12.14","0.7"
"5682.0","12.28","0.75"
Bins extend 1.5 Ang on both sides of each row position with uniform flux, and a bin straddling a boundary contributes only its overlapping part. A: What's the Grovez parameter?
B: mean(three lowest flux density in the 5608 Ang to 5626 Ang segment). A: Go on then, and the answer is 12.8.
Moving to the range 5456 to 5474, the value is 13.3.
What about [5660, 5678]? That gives 12.2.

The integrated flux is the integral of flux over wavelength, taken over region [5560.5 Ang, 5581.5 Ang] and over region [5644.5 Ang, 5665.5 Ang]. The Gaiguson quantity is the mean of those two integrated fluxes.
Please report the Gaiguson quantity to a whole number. 275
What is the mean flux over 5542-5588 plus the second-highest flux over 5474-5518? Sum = 27.53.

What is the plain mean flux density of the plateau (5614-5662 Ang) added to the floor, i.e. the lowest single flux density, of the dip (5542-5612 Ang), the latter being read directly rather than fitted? 24.6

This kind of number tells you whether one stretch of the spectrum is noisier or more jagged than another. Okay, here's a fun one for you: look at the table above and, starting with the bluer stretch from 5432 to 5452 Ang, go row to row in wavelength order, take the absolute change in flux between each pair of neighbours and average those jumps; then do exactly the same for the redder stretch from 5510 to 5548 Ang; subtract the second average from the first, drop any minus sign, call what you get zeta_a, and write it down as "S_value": 0.22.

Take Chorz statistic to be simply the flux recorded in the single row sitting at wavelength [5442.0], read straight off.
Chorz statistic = 13.83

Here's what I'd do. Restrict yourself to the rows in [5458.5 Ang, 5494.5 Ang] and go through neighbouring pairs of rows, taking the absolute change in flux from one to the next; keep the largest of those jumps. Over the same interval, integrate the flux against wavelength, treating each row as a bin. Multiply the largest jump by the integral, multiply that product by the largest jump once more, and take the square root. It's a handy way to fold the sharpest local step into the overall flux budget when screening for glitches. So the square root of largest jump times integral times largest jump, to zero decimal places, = 38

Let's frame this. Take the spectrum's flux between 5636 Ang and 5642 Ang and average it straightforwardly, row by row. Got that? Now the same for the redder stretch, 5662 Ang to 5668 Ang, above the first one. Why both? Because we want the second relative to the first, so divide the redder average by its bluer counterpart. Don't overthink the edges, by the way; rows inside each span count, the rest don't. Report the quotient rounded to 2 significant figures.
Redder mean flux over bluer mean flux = 0.93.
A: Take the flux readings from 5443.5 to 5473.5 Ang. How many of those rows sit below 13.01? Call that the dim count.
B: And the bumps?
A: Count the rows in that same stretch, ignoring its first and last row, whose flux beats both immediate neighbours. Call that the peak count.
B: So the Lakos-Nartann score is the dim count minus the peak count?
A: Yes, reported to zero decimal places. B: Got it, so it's 1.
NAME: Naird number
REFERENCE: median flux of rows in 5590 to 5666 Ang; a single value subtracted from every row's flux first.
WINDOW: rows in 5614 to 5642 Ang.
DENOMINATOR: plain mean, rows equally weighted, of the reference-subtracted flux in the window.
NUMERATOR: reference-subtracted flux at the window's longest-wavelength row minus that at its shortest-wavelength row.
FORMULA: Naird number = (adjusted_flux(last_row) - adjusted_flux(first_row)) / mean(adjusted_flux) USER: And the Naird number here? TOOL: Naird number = 10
